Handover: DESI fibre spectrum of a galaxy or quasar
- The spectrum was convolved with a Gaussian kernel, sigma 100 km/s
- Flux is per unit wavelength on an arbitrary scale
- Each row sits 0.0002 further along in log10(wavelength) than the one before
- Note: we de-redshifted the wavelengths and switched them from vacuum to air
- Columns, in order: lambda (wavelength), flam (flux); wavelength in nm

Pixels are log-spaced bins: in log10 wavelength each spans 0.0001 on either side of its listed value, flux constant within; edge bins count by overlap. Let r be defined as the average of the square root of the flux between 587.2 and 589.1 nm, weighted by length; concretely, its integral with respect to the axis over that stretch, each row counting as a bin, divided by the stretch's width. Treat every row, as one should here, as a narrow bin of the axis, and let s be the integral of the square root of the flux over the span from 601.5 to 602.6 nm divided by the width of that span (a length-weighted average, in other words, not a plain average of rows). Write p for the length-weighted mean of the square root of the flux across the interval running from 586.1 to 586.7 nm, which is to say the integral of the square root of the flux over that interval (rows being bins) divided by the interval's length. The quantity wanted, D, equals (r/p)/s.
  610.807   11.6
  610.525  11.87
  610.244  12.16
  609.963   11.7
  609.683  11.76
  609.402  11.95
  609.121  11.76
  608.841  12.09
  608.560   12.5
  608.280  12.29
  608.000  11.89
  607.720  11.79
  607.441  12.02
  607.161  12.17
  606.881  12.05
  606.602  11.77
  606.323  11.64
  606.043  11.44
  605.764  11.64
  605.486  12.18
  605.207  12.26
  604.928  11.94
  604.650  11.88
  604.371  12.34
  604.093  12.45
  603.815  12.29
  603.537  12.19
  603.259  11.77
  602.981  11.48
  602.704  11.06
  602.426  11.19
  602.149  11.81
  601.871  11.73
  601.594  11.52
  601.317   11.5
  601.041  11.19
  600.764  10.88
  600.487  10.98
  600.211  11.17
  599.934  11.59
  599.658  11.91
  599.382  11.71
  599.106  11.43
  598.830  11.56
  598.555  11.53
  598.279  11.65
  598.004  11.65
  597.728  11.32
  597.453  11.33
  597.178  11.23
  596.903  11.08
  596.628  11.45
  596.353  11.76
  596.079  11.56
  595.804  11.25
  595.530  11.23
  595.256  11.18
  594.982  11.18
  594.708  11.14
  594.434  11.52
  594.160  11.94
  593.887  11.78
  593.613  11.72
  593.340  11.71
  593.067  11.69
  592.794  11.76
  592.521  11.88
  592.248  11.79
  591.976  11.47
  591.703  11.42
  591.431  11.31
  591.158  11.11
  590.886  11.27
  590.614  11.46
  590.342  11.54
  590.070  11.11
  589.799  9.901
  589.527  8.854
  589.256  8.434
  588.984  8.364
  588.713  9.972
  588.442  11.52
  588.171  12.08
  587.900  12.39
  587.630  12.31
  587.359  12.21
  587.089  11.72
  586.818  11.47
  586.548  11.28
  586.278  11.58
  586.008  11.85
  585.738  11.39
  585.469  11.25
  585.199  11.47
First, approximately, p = 3.386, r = 3.36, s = 3.40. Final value 0.292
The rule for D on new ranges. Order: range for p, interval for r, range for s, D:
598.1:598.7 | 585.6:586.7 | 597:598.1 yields 0.296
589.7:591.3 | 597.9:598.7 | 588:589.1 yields 0.316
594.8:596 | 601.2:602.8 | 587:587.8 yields 0.290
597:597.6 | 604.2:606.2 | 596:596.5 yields 0.301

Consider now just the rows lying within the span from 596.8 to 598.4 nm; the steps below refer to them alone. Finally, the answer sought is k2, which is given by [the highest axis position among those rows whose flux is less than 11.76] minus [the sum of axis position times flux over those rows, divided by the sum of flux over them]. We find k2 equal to 0.68 nm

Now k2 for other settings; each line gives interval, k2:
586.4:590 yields 1.73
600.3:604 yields 0.80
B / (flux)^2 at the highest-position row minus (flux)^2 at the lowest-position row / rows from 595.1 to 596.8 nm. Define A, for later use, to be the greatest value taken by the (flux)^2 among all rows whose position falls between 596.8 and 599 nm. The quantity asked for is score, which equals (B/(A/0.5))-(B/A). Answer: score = -0.02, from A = 136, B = 6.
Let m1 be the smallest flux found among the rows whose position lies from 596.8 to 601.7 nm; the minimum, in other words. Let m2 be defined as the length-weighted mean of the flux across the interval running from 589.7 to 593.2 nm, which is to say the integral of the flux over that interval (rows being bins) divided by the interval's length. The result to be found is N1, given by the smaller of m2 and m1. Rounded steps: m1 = 10.88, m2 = 11.4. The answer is 10.9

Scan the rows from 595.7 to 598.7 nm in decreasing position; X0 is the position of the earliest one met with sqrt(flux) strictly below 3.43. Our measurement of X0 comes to 598.555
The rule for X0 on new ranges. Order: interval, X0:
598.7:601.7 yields 601.594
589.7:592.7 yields 591.976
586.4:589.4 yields 589.256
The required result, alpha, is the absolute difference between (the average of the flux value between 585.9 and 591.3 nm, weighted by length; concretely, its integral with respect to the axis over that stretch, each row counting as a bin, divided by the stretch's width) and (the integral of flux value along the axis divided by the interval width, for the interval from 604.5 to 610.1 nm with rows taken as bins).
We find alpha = 0.923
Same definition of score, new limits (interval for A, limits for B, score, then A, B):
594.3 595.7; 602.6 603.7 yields -0.10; 133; 26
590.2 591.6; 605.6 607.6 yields -0.03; 133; 9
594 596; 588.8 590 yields -0.10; 143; 28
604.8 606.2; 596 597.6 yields 0.02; 150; -5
